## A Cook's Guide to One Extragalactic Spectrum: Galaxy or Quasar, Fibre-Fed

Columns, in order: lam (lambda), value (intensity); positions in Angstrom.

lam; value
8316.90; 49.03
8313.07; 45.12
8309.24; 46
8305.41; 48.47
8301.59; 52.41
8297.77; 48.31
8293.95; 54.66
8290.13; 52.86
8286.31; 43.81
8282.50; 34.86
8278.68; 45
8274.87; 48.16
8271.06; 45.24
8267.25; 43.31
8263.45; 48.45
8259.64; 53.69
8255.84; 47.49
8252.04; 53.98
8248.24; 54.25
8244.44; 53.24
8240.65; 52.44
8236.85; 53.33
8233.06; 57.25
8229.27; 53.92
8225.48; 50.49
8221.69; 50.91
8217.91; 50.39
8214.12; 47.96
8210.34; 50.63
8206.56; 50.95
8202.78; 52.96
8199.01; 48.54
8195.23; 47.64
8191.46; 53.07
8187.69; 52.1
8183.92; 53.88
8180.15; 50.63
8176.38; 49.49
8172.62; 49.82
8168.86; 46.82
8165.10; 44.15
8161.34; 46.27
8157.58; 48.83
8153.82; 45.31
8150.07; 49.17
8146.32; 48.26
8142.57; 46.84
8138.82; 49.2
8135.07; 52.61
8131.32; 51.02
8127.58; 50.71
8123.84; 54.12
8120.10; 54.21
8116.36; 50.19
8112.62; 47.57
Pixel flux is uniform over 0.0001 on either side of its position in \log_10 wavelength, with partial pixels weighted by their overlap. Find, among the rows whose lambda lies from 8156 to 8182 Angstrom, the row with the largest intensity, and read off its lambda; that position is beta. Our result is 8180.15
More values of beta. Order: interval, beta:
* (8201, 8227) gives 8202.78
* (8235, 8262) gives 8248.24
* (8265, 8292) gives 8290.13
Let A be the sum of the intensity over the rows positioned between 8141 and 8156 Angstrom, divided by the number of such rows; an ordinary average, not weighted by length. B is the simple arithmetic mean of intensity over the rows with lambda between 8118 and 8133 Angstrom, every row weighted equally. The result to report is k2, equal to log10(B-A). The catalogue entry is 0.7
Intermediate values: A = 47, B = 52.5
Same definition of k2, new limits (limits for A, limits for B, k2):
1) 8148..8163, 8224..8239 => 0.8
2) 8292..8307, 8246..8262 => 0.1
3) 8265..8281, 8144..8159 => 0.4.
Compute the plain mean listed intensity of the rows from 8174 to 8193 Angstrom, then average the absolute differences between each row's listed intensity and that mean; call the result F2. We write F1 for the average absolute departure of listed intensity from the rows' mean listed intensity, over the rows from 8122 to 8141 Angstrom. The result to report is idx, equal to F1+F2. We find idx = 2.9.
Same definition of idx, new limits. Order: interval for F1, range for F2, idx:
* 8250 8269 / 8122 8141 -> 5.0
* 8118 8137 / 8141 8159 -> 2.6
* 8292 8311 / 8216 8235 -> 5.2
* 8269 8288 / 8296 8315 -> 5.4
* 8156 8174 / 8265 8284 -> 5.1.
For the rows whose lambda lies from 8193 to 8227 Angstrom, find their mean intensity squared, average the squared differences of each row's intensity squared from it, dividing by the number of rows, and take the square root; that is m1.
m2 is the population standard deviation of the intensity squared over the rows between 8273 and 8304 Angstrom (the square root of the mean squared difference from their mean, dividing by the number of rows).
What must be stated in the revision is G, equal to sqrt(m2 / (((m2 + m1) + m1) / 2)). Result 1.12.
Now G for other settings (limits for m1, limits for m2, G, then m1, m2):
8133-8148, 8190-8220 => 0.80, 212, 198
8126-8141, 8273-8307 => 1.16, 123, 508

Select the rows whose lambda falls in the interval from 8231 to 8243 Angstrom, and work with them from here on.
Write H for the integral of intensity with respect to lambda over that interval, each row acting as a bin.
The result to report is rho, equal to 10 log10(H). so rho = 28.1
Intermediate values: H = 652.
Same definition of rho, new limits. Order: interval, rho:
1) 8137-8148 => 27.2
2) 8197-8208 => 27.5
